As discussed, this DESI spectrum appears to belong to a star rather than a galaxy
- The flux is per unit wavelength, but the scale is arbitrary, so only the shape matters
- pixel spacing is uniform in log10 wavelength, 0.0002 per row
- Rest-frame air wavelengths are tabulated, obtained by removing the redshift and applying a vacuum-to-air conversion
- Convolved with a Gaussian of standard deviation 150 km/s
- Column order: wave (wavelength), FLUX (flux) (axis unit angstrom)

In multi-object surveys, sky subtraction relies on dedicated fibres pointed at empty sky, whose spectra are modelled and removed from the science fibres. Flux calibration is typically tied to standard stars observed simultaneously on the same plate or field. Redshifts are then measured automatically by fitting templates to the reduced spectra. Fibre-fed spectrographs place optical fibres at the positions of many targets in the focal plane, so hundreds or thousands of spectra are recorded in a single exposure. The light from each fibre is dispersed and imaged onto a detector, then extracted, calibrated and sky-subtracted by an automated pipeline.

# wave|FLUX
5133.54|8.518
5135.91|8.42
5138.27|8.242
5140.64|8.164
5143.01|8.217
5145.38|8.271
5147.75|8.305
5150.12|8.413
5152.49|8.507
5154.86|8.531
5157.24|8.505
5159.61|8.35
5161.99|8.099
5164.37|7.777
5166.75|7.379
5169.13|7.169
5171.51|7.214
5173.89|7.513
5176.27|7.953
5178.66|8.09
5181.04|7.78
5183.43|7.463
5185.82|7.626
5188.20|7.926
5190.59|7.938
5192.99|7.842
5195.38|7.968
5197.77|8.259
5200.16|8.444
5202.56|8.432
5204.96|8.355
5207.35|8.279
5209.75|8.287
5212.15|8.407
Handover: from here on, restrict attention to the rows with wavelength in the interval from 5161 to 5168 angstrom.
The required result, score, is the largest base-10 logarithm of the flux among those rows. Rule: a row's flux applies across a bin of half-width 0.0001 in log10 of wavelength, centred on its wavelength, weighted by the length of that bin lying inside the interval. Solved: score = 0.908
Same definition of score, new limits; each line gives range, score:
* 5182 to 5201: 0.927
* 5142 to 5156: 0.931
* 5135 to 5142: 0.925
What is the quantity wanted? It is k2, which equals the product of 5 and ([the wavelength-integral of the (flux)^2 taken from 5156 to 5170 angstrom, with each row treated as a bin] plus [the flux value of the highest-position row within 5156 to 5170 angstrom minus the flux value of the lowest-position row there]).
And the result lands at 4374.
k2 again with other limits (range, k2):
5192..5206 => 4737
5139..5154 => 5189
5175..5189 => 4265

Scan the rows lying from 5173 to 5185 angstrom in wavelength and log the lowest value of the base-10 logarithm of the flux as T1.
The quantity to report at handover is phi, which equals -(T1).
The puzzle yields -0.873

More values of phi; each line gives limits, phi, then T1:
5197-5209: -0.917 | 0.92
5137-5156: -0.912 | 0.91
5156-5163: -0.908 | 0.91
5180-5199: -0.873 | 0.87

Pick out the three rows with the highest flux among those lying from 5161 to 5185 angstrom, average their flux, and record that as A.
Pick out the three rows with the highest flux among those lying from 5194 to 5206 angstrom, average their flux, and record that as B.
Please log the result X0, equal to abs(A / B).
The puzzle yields 0.96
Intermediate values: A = 8.0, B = 8.41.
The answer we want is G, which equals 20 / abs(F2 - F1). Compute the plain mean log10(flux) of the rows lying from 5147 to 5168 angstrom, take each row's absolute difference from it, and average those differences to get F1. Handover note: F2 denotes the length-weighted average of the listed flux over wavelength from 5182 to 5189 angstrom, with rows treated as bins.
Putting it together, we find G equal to 2.62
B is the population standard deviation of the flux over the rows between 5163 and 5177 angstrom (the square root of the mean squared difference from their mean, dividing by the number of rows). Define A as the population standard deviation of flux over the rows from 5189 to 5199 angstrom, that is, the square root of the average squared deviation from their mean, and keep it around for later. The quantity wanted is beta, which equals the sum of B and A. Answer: 0.4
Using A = 0.16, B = 0.29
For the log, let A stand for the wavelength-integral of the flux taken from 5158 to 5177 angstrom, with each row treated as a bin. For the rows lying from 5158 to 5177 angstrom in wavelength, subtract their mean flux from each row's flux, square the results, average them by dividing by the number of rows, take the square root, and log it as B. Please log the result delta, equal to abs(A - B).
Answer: 146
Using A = 146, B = 0.404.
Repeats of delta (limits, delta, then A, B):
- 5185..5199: 111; 111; 0.187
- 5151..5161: 85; 85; 0.072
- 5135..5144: 74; 74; 0.096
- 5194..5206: 99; 99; 0.175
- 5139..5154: 125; 125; 0.116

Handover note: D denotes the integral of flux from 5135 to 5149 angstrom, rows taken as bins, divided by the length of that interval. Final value 8.3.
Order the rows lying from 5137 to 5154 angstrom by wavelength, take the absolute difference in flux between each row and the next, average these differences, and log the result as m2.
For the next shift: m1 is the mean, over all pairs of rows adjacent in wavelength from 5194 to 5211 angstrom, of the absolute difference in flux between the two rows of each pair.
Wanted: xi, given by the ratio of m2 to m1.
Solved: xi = 0.6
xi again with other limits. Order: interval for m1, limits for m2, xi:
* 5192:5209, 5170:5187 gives 2.2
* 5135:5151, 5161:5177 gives 3.4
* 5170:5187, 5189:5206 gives 0.5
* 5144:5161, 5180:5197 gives 2.3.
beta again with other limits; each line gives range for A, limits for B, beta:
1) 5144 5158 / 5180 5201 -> 0.4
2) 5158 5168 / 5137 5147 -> 0.4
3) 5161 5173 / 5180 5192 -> 0.5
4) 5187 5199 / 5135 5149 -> 0.2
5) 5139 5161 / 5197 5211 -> 0.2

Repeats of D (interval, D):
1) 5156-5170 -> 7.9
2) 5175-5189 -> 7.8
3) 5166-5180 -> 7.6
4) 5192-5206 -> 8.2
